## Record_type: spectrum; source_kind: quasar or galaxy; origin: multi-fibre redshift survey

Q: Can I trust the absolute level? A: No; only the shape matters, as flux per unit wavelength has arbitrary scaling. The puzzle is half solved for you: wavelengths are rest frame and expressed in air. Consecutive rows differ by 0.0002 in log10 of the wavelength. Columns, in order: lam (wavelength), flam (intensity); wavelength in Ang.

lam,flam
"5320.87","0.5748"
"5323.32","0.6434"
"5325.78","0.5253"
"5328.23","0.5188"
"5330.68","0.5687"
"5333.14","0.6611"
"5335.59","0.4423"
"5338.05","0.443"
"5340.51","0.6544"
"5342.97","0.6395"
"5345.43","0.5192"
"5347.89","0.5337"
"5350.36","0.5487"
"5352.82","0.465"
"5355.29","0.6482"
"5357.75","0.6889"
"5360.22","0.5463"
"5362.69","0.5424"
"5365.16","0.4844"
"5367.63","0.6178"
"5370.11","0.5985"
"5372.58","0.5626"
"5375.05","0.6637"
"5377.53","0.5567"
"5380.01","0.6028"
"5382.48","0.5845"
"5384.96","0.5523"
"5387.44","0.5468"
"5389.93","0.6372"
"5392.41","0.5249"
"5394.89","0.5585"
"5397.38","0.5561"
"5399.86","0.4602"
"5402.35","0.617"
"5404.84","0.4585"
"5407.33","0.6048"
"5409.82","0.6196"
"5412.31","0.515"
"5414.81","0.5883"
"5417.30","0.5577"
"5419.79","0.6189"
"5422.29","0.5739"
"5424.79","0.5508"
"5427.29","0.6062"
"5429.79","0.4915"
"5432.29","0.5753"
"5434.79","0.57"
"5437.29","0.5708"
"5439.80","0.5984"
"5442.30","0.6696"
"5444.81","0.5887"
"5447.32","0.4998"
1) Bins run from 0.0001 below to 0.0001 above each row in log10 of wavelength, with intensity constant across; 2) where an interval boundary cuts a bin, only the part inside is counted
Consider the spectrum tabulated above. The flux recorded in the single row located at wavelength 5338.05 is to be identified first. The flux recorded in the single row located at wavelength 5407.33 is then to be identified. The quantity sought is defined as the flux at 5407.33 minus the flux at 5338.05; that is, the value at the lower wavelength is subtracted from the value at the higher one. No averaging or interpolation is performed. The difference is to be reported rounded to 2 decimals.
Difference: 0.16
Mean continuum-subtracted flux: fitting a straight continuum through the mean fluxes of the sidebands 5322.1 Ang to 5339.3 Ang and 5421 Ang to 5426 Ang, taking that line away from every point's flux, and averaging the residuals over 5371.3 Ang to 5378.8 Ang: 0.042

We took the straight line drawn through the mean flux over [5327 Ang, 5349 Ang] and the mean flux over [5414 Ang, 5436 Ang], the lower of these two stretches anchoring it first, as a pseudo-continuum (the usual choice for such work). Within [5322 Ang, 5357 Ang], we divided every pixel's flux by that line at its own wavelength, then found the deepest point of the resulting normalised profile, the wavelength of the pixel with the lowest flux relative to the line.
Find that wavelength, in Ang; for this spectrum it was 5335.59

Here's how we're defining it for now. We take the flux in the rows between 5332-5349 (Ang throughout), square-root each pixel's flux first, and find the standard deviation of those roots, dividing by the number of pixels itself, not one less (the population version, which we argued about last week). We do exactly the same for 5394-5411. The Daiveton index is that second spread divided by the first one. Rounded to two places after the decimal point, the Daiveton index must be 0.73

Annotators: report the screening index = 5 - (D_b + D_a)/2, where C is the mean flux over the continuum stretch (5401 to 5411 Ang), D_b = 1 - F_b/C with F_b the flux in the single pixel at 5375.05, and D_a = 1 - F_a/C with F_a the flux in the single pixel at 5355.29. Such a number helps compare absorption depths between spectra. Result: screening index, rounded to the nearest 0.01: 5.14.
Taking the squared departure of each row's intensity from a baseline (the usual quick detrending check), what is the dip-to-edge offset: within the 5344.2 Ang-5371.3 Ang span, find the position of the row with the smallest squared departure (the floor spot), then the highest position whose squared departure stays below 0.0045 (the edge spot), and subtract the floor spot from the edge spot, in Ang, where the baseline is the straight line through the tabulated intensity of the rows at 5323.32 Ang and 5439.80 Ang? 2.5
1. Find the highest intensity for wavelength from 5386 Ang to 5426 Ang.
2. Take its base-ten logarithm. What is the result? -0.196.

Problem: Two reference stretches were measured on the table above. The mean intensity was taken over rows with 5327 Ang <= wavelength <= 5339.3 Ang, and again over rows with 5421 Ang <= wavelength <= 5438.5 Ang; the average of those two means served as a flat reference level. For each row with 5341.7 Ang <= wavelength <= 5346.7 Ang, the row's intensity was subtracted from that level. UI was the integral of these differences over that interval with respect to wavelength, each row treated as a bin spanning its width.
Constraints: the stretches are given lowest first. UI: -0.17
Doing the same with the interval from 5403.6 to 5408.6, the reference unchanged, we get 0.06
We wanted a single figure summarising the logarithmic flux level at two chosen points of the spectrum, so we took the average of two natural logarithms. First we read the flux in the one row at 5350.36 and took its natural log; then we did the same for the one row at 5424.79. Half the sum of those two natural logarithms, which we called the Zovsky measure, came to -0.60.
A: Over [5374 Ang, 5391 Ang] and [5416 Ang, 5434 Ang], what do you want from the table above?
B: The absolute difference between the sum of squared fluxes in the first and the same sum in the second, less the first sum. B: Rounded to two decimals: -2.27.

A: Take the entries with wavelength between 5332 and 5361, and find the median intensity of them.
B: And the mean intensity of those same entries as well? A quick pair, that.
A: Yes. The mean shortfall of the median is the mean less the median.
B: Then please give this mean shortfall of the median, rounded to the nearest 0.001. 0.018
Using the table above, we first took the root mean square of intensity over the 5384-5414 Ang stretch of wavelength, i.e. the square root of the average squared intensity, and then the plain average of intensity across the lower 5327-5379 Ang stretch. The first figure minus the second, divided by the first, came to -0.018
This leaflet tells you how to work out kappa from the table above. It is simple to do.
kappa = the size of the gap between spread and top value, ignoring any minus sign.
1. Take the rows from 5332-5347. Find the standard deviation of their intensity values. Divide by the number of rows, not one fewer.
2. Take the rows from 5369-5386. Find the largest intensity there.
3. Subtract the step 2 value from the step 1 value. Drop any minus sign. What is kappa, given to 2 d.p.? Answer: 0.57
